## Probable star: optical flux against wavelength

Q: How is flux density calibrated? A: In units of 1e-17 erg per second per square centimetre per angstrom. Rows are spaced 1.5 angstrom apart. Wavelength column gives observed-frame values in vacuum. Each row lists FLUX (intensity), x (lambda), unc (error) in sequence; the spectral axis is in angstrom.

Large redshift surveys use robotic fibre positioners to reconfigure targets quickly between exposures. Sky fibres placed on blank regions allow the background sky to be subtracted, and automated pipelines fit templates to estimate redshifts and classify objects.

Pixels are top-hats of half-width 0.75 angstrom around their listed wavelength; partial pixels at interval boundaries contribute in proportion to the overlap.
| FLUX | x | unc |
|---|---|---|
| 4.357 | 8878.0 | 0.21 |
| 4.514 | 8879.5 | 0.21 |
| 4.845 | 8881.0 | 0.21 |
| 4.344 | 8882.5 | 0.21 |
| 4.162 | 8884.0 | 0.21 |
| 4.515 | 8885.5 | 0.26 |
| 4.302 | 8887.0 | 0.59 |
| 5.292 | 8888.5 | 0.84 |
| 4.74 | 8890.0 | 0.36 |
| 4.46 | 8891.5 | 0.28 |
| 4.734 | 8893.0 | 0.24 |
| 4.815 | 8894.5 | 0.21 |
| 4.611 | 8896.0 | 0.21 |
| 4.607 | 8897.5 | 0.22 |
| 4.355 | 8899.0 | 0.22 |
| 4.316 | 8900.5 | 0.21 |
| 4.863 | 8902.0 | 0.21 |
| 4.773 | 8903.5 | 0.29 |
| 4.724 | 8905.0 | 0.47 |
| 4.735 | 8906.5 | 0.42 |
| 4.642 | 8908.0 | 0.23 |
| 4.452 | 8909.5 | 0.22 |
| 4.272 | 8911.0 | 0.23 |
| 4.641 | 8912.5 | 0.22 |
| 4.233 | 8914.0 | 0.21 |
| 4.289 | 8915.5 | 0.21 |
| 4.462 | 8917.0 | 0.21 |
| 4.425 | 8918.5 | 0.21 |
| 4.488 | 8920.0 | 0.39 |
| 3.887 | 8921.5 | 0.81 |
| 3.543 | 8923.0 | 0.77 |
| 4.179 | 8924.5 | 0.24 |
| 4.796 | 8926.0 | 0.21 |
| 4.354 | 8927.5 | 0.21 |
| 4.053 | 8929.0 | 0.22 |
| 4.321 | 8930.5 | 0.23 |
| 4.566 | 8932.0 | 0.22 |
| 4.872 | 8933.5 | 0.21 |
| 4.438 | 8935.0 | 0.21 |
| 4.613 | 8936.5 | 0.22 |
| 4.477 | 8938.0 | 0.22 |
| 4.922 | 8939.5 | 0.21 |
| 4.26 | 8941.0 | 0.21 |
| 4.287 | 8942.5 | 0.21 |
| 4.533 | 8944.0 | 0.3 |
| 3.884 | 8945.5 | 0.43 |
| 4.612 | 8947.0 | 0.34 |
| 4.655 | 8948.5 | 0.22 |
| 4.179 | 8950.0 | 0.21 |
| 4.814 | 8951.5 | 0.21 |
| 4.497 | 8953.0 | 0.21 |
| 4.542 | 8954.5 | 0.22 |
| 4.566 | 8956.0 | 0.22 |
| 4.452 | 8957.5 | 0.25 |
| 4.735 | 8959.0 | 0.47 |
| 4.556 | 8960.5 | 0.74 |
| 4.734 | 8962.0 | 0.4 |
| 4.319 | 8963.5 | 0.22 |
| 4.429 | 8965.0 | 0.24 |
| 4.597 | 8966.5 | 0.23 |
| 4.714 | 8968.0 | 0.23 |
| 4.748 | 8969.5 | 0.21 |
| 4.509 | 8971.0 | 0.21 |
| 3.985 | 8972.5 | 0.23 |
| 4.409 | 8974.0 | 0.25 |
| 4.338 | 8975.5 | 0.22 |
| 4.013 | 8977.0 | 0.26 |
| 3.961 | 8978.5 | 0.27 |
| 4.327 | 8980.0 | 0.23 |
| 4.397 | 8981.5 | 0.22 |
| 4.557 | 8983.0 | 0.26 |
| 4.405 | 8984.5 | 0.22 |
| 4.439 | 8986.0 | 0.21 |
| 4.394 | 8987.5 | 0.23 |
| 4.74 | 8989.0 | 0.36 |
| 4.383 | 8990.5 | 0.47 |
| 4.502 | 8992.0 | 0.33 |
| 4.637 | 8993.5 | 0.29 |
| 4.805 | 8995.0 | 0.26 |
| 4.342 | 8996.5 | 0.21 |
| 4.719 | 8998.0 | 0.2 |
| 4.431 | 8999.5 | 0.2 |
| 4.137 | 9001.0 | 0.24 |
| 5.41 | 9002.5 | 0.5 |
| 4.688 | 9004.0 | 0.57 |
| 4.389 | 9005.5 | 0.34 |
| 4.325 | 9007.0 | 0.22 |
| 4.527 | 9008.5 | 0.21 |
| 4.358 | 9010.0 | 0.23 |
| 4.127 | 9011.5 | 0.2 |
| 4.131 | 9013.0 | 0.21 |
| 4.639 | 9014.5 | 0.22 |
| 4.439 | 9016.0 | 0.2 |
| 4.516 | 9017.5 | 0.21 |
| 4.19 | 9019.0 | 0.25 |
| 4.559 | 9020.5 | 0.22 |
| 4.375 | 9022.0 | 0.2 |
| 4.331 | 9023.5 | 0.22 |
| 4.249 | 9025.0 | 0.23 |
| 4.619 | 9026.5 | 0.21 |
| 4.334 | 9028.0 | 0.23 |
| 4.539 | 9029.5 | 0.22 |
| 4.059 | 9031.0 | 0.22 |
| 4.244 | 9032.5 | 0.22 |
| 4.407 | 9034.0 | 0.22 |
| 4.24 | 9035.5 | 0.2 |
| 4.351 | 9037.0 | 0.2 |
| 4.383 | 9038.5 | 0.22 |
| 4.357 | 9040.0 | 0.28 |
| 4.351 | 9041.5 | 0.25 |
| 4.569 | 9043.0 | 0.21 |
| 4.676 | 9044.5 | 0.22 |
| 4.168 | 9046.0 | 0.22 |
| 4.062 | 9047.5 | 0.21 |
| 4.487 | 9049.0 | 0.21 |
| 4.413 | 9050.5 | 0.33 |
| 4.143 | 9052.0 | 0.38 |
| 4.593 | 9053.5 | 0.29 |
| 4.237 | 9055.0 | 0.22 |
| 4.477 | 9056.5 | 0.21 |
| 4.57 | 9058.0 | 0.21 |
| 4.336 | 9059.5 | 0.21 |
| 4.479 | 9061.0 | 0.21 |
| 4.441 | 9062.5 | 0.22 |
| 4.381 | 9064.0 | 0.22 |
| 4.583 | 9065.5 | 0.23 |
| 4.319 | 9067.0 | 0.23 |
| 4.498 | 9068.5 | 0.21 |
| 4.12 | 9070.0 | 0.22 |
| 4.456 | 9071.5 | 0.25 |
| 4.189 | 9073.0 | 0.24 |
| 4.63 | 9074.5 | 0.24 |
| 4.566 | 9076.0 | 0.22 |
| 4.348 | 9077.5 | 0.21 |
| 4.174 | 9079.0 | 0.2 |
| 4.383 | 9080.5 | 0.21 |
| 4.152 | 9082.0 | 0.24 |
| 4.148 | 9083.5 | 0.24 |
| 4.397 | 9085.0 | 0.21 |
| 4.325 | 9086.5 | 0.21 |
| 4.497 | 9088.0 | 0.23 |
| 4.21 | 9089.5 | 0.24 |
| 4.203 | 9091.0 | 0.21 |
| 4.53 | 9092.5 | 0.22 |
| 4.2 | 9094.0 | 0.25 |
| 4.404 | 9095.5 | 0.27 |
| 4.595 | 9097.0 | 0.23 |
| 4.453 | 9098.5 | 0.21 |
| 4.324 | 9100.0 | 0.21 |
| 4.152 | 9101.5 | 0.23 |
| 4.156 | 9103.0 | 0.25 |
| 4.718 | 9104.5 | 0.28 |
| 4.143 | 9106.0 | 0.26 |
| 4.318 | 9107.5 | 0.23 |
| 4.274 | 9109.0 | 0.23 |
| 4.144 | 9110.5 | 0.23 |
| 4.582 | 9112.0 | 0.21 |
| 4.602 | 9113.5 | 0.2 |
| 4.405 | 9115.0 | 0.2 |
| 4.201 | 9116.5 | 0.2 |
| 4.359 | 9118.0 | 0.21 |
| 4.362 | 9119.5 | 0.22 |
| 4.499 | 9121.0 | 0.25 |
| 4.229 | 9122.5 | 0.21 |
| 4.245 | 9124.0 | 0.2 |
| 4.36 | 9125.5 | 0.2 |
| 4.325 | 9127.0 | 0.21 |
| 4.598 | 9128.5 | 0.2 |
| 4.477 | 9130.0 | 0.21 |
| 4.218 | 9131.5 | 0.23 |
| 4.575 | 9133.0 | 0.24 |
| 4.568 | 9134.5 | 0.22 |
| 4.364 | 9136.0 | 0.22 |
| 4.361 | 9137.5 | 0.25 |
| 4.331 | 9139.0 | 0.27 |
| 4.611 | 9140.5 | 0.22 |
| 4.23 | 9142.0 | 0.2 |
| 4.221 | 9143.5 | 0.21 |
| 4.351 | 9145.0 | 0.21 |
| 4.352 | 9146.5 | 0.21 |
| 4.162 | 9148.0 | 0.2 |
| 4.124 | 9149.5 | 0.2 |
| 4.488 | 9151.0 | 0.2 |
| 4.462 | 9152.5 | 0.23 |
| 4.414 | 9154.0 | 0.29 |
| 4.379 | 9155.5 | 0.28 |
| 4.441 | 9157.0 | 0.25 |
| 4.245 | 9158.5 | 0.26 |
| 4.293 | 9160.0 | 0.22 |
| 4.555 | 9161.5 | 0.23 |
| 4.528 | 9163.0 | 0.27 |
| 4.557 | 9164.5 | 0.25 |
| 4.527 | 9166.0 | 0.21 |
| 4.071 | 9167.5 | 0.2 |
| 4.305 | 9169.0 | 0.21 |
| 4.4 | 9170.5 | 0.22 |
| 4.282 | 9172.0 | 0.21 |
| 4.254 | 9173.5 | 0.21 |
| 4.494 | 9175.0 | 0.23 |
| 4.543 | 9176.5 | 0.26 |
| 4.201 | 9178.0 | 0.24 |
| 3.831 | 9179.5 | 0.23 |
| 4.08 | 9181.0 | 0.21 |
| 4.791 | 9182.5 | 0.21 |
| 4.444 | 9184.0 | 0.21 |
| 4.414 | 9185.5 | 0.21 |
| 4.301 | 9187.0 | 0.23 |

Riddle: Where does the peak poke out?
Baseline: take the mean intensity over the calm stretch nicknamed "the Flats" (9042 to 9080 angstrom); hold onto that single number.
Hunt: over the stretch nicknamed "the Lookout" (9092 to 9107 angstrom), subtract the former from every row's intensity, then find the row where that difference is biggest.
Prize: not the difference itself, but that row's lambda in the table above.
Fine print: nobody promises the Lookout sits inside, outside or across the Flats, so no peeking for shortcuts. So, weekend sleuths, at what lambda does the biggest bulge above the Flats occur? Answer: 9104.5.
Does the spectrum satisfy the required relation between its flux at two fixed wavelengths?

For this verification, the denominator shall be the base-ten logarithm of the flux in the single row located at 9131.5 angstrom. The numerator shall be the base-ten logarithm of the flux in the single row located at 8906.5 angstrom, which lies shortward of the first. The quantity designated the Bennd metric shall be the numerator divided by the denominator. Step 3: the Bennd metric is 1.08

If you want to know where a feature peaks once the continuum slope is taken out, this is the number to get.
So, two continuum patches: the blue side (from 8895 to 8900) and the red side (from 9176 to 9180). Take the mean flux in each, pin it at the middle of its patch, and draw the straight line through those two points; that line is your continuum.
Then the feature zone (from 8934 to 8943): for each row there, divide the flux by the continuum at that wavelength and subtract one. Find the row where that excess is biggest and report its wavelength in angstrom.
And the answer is 8939.5 angstrom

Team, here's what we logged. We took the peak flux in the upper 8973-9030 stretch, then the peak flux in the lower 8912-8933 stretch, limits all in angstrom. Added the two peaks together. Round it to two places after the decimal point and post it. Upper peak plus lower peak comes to 10.21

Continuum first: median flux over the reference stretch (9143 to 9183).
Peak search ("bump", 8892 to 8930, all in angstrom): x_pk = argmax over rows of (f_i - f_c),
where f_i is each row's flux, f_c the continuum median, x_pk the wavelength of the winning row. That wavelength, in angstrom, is 8902.0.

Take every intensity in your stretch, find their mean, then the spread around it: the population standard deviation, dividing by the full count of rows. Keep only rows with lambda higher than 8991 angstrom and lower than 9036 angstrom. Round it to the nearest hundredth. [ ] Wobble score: 0.26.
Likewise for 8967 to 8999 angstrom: 0.24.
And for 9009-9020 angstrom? 0.19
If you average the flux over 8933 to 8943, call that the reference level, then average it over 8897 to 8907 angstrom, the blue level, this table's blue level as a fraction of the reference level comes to 1.02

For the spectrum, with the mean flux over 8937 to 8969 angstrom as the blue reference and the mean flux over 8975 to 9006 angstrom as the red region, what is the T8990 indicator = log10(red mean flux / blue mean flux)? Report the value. -0.0035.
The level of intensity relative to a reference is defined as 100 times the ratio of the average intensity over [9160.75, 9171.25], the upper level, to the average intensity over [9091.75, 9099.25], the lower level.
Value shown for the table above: 99.6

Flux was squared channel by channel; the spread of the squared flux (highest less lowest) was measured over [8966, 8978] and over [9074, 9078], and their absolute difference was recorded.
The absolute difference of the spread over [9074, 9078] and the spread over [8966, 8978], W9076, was 4.1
